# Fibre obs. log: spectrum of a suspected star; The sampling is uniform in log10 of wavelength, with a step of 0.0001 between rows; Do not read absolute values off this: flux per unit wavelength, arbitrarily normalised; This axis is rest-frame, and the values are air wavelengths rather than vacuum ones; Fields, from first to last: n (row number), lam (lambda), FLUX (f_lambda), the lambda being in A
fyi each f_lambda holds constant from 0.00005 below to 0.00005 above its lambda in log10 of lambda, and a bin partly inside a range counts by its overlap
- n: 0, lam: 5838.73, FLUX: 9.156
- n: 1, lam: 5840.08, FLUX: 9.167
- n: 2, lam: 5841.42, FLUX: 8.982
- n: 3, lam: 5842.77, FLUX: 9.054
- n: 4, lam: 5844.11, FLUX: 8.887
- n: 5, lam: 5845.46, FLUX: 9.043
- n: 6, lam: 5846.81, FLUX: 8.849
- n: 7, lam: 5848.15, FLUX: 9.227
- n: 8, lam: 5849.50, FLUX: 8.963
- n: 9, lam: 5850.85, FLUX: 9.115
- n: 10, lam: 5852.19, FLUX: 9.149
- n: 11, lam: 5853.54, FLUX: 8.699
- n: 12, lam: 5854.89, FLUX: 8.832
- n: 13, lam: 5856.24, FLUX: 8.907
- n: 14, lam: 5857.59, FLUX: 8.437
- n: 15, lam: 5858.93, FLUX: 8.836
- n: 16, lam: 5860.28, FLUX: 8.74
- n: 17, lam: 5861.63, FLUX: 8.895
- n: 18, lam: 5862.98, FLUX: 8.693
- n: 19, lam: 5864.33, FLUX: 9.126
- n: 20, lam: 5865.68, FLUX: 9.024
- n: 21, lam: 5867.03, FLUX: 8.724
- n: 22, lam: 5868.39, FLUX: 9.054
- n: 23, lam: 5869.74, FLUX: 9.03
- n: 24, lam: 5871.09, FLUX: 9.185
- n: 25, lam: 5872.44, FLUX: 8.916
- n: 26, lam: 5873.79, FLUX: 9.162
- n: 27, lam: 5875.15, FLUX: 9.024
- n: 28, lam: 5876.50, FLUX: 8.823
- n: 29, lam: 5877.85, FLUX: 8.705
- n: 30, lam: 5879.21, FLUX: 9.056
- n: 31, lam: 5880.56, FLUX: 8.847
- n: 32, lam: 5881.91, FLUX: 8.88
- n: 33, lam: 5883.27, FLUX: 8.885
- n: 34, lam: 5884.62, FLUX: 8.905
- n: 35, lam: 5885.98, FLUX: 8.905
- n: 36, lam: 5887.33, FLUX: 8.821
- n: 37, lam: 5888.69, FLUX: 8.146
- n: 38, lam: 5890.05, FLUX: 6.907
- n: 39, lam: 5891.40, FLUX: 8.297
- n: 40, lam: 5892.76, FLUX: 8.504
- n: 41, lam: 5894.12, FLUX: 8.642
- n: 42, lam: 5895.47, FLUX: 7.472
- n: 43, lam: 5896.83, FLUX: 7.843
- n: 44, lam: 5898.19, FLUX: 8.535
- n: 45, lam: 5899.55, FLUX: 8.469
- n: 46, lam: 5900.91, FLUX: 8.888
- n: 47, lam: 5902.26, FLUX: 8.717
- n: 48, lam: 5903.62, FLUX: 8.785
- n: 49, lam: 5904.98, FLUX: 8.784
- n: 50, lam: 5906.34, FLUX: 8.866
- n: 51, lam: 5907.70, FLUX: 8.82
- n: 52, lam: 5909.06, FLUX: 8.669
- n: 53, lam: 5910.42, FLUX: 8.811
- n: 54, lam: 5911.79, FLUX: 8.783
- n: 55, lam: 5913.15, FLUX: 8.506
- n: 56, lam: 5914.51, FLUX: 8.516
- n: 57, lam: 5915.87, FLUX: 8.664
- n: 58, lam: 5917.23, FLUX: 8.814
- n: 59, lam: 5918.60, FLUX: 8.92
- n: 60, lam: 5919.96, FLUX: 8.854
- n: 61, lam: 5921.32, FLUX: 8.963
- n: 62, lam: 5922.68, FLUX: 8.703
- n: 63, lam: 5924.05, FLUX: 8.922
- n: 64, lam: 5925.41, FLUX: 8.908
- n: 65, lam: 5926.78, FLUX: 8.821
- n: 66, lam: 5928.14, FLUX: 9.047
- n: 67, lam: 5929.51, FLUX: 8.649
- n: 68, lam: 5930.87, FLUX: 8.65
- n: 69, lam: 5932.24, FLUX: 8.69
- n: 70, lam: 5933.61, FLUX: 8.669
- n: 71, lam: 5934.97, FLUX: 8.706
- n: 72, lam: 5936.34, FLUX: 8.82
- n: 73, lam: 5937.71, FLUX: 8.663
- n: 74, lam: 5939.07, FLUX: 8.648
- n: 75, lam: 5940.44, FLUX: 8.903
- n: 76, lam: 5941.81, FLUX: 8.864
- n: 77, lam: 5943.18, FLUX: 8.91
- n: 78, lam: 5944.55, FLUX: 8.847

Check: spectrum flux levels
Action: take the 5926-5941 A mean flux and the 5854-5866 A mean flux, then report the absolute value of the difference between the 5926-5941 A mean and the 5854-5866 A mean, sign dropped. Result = 0.08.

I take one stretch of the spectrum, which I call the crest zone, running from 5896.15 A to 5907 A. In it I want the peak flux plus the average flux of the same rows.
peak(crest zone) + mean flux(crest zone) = 17.50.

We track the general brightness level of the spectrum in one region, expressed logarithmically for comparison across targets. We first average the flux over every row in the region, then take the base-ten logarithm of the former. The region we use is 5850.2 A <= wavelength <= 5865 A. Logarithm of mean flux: 0.947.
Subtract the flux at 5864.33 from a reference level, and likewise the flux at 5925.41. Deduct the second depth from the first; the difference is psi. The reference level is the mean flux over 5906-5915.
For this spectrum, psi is -0.22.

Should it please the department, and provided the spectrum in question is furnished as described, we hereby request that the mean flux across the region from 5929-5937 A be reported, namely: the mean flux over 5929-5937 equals 8.70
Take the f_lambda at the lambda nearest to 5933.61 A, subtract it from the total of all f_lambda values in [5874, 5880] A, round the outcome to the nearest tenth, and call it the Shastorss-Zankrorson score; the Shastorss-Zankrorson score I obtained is 26.9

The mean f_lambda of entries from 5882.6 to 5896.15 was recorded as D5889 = 8.35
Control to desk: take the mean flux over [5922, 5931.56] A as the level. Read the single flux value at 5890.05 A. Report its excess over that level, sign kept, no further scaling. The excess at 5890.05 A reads -1.9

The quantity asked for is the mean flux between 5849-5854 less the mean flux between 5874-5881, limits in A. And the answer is 0.09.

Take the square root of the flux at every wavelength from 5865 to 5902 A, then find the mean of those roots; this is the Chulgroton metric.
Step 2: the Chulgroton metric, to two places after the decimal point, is 2.94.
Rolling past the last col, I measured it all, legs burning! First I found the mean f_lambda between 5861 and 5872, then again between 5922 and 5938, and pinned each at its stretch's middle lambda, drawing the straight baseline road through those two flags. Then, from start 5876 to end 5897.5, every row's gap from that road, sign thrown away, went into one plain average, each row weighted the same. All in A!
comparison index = 0.44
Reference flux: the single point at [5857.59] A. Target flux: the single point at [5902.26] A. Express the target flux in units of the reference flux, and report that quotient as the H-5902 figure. 1.03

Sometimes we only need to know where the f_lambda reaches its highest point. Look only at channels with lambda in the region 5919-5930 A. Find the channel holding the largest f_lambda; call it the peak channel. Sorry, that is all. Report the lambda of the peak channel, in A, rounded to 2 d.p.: 5928.14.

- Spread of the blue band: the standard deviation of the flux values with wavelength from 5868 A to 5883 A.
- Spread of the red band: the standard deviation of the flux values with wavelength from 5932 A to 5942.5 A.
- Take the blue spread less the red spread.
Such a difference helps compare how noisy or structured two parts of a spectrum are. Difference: 0.05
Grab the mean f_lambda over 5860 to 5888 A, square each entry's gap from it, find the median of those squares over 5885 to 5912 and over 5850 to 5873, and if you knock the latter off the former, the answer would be 0.020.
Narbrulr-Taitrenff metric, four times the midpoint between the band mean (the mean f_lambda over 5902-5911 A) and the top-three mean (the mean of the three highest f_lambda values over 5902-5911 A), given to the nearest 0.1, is 35.2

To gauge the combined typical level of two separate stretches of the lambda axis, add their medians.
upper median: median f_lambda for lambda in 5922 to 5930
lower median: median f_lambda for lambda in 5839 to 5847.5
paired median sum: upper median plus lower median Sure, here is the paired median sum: 17.9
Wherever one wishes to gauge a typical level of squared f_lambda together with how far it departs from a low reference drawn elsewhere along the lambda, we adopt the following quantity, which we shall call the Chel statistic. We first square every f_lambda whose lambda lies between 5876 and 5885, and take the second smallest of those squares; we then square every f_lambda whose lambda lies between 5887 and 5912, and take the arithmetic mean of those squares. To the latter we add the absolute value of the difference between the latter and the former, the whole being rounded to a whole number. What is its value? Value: 78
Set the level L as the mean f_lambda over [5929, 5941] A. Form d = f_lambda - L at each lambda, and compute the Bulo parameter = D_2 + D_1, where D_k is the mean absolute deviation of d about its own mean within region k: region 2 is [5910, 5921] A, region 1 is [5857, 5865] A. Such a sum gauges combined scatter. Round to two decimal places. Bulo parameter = 0.29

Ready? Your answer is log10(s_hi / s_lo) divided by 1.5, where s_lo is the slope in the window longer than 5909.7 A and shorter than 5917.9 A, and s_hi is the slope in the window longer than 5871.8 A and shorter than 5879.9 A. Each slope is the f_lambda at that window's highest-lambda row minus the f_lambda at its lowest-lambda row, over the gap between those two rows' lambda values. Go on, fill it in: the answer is 1.1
